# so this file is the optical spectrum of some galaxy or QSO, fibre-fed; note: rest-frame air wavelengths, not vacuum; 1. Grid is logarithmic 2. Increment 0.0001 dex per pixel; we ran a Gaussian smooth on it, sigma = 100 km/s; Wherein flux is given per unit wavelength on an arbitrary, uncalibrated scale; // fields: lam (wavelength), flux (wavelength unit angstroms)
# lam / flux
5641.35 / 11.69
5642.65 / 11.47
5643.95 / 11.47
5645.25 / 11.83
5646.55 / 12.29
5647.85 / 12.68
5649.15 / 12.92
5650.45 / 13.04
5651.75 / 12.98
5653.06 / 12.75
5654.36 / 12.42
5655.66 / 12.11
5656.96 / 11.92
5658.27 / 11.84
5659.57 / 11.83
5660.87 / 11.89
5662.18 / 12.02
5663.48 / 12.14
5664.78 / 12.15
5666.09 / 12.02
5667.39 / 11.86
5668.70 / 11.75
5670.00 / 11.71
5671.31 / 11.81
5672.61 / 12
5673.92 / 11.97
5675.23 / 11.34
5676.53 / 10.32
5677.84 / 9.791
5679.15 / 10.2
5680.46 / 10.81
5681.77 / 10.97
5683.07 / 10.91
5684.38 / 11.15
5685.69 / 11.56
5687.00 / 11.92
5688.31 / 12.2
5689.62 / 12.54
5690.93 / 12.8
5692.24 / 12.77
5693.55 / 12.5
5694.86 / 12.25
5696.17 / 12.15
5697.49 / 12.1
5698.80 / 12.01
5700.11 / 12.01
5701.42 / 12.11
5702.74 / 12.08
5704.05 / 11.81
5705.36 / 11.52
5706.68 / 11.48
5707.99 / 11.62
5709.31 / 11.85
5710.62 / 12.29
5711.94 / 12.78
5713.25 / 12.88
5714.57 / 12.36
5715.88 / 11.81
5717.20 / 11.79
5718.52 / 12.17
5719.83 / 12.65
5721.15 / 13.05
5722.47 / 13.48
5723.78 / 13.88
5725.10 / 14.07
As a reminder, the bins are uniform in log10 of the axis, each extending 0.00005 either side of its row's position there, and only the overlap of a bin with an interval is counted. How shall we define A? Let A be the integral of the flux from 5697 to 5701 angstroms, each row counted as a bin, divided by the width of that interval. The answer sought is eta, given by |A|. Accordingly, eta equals 12.1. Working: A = 12.1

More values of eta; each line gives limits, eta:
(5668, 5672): 11.8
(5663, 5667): 12.1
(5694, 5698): 12.2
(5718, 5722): 12.7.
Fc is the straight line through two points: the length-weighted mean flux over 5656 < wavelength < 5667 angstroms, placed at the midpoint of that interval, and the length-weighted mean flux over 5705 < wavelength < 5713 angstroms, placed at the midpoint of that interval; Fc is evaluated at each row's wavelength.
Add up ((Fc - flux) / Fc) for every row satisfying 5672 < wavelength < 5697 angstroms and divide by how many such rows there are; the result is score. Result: 0.03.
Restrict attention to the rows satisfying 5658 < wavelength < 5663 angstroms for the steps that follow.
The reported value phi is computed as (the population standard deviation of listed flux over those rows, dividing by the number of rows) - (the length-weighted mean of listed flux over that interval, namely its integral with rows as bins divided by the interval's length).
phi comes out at -11.8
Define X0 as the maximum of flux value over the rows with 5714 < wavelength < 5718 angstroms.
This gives 12.36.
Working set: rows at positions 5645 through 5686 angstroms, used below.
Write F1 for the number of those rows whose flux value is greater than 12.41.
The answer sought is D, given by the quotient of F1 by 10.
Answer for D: 0.60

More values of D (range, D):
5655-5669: 0.00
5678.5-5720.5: 0.70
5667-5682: 0.00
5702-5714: 0.20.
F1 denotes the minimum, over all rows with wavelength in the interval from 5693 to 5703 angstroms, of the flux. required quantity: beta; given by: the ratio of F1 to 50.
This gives 0.240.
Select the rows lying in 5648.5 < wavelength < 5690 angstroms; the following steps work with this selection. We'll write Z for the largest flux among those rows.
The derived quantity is 13.04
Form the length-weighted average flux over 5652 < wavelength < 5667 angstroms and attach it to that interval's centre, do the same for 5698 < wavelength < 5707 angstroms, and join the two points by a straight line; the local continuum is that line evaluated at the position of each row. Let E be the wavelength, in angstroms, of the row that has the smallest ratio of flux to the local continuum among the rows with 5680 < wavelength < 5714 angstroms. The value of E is 5680.46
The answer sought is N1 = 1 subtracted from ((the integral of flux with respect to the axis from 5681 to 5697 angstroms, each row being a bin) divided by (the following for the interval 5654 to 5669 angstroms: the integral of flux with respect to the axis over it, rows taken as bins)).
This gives 0.06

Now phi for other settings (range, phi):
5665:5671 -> -11.7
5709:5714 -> -12.1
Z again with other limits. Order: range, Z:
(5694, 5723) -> 13.48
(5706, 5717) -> 12.88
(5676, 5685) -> 11.15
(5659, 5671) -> 12.15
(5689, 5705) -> 12.8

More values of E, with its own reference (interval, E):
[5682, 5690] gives 5683.07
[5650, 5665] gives 5659.57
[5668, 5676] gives 5675.23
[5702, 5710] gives 5706.68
